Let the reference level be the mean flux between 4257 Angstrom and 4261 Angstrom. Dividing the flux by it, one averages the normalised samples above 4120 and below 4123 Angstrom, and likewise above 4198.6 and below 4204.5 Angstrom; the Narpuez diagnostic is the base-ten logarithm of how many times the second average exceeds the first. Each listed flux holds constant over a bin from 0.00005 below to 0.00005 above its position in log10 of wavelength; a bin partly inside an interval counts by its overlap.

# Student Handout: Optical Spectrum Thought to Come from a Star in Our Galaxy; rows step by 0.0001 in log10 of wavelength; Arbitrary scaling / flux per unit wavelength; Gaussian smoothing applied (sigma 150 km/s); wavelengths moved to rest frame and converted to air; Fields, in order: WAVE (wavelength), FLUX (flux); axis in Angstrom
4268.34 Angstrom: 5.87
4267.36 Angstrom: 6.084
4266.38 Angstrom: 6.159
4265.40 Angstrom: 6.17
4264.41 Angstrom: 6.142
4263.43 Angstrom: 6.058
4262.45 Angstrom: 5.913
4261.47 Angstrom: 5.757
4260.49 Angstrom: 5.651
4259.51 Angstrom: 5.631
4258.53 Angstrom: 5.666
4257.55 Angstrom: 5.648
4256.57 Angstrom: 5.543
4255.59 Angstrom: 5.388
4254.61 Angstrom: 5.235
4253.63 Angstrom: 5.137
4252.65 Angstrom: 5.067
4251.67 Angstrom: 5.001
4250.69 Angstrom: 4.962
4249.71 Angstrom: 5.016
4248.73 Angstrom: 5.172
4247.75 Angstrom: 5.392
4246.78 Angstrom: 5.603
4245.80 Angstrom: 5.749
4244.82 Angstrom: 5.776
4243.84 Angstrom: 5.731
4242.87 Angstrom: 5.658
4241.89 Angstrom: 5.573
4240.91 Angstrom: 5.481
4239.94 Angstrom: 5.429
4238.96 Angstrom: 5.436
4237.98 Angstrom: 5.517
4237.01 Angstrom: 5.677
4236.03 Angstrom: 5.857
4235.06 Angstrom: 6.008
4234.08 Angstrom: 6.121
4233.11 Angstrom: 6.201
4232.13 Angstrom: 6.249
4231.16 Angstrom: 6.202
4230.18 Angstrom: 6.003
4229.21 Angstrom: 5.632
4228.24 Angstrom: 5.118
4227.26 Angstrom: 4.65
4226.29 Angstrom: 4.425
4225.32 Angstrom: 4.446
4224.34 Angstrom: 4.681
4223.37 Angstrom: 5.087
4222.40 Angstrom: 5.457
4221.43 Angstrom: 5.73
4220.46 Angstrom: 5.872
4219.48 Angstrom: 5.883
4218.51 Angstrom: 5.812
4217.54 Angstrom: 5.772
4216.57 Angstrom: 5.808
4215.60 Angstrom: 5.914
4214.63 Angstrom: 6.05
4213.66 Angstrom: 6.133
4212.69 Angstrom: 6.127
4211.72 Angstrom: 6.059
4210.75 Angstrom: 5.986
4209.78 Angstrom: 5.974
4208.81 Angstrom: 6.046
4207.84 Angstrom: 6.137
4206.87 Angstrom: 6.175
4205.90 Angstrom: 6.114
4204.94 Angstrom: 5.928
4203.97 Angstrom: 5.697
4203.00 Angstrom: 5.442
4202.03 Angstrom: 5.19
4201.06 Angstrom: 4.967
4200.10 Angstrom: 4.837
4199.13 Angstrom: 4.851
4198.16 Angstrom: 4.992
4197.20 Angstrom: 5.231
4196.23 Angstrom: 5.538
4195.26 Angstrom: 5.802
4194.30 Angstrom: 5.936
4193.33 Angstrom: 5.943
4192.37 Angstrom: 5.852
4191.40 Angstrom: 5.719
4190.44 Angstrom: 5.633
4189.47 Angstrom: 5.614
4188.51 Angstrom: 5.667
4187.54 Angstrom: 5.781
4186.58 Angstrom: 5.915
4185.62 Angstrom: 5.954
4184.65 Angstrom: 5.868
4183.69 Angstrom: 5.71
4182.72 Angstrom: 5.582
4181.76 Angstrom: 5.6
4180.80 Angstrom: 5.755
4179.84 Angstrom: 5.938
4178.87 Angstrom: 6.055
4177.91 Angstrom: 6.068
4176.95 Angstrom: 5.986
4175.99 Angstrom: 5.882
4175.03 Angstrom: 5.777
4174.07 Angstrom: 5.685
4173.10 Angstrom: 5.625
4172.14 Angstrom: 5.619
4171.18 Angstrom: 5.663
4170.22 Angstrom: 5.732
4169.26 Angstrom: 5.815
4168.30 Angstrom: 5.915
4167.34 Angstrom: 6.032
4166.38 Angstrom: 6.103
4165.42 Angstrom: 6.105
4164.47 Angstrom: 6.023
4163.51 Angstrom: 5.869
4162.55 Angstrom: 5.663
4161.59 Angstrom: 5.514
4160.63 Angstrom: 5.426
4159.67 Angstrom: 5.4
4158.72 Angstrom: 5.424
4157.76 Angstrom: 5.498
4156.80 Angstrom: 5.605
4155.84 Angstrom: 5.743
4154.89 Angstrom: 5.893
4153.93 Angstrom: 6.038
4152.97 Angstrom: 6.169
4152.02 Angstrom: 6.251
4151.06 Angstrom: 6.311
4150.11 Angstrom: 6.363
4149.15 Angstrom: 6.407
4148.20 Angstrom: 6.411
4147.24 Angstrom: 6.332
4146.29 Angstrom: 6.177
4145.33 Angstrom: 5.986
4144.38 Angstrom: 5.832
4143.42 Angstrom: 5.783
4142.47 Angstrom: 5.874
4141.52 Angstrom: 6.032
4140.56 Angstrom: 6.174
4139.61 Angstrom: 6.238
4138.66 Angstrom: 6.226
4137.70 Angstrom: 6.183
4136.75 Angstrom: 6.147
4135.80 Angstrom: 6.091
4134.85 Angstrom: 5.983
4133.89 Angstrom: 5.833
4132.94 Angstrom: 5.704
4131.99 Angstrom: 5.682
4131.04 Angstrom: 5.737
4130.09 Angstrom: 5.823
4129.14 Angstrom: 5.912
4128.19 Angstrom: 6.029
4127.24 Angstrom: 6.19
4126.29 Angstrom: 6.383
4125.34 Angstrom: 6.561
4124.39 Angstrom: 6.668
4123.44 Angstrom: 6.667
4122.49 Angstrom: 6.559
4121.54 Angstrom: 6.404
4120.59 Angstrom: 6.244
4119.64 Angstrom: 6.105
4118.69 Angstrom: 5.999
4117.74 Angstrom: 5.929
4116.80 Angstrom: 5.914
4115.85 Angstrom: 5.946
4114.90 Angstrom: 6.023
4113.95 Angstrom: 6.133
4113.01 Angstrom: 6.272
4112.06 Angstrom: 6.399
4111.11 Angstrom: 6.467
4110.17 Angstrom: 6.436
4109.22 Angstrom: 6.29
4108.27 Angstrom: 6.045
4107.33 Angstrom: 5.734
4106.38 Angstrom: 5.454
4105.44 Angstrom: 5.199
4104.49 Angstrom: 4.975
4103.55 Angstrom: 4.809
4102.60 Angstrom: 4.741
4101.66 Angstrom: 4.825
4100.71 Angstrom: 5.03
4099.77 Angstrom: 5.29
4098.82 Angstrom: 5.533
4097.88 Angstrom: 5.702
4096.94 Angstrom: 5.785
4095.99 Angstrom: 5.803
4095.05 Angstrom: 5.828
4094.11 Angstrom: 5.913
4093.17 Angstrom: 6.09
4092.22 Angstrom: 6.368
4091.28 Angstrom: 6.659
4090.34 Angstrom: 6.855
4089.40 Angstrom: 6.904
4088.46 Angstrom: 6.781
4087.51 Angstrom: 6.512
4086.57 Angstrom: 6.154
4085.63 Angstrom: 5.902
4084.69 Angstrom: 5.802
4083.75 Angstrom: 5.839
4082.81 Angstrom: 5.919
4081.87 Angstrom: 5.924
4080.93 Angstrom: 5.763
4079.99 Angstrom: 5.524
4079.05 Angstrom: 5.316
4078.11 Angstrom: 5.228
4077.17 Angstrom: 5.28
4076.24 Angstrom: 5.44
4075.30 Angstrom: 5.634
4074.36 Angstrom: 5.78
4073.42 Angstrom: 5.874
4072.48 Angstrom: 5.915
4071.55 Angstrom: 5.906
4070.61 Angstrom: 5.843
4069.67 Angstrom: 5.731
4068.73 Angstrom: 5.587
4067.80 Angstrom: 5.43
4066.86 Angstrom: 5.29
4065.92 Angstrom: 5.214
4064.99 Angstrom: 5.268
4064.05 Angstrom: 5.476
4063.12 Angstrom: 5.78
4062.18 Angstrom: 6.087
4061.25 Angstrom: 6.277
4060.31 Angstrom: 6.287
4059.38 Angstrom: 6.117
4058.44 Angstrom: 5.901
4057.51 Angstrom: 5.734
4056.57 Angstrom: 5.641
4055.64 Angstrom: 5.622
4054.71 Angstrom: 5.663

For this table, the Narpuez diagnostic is -0.09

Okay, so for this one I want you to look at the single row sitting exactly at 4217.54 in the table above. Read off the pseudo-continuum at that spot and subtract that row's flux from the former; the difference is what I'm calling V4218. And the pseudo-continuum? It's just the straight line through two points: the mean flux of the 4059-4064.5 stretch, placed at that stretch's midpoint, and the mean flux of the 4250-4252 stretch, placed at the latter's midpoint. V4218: -0.61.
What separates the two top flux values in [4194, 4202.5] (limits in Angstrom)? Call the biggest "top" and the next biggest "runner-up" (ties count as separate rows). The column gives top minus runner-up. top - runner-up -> 0.13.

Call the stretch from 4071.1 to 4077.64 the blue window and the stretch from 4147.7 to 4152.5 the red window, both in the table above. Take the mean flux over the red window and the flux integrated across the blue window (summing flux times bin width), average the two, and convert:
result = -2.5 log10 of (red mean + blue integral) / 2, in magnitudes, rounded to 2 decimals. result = -3.35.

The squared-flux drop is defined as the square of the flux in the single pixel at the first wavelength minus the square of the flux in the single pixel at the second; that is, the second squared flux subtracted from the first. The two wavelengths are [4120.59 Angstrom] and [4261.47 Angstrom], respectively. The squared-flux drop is 6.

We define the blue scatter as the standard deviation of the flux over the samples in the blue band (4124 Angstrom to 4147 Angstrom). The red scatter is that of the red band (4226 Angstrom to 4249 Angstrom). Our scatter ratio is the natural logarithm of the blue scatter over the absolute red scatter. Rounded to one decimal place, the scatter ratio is -0.6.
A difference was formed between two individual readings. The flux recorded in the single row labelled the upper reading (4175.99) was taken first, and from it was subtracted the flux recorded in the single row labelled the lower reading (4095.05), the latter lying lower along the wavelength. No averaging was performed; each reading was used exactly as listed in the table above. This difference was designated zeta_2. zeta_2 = 0.1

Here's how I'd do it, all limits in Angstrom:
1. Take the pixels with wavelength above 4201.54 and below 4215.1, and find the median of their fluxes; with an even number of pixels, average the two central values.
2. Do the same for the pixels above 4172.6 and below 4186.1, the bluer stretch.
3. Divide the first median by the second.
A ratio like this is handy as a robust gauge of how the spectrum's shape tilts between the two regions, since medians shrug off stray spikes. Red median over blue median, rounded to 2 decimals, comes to 1.04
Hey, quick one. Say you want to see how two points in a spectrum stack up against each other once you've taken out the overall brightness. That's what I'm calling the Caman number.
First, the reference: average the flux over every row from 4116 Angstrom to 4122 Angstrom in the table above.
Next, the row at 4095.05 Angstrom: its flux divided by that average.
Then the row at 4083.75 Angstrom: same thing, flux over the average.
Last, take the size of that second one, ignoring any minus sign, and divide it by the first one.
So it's 1.00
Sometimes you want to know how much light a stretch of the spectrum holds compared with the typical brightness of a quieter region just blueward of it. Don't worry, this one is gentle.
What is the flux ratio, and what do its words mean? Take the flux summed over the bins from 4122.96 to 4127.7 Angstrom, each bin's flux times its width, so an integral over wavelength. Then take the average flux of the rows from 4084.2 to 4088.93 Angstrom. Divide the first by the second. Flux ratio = 4.95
